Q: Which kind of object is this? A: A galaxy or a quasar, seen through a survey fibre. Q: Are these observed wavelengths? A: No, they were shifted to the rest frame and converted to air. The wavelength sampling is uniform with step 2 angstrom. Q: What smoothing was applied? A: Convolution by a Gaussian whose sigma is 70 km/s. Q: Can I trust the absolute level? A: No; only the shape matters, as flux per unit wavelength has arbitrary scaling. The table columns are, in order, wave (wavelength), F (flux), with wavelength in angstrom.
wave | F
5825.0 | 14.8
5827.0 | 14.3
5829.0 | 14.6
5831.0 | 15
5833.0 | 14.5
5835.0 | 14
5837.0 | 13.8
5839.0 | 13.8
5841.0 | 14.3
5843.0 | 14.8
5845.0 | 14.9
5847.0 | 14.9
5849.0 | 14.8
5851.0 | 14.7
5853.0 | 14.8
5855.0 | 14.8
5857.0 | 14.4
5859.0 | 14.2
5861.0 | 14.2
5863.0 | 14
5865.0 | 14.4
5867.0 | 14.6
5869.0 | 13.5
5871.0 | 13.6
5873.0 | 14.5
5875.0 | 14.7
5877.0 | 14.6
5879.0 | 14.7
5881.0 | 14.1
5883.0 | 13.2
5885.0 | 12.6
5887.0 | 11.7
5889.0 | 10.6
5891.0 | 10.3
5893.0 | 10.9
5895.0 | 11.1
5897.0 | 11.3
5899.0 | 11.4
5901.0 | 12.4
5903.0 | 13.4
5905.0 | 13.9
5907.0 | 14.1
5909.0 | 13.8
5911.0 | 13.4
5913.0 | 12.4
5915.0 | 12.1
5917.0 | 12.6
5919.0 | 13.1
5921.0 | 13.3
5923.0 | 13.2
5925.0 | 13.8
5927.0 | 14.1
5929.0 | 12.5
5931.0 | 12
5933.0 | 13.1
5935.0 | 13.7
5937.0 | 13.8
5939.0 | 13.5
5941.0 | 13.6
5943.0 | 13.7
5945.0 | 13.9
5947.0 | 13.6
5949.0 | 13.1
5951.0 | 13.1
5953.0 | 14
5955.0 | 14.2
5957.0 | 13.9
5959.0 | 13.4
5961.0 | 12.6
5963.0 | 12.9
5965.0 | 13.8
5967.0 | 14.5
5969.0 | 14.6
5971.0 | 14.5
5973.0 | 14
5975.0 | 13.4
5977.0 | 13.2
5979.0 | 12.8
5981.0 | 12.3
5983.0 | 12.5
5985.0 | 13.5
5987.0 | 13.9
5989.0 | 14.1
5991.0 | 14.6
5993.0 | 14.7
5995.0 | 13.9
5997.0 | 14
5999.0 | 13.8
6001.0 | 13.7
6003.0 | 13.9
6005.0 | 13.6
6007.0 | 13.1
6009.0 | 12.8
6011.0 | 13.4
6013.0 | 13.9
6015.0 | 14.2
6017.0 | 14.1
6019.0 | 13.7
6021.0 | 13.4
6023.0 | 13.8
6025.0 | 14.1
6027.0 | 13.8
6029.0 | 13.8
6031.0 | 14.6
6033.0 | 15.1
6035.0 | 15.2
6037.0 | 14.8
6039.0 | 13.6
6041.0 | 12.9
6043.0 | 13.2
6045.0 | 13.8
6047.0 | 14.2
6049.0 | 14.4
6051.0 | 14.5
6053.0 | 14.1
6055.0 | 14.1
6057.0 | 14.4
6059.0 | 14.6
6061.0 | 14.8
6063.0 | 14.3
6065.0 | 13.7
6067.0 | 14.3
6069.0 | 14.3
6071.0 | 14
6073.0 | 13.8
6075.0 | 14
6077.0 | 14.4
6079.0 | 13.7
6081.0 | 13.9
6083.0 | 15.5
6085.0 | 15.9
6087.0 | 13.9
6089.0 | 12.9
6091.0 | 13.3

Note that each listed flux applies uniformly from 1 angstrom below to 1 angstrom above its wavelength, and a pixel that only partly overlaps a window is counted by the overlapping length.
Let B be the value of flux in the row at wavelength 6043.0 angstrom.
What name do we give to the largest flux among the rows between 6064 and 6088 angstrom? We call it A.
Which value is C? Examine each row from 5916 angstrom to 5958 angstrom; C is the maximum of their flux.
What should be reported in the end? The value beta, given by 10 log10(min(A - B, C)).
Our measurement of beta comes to 4.3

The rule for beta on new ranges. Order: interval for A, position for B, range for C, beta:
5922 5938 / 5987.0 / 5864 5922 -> -7.0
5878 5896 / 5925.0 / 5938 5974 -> -0.5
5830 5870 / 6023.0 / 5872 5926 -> 0.8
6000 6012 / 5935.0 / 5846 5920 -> -7.0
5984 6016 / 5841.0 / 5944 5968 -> -4.0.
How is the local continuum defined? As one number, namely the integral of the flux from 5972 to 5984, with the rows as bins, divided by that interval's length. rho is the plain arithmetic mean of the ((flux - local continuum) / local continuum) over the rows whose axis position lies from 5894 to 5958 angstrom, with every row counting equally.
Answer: 0.010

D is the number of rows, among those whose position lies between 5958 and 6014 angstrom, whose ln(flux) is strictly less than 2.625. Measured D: 16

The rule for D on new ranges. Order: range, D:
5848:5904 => 13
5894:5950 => 24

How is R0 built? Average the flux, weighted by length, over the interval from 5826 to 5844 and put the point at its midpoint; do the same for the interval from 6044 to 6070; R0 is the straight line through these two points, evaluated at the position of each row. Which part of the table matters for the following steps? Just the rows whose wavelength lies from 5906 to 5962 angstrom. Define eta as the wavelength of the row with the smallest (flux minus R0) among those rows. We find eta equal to 5931.0 angstrom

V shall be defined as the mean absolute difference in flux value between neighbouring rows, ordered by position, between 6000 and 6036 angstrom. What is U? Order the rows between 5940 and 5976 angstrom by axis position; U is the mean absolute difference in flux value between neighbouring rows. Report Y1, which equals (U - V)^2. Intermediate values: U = 0.412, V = 0.35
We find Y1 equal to 0.004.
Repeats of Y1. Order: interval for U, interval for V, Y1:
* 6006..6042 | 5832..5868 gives 0.047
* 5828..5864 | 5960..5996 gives 0.047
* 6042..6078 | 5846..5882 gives 0.001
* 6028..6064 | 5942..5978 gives 0.000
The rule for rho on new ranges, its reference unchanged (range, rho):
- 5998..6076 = 0.074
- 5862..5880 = 0.096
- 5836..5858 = 0.116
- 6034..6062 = 0.088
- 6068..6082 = 0.075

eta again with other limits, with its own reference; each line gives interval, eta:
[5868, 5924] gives 5891.0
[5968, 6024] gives 5981.0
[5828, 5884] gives 5883.0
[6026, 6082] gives 6041.0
